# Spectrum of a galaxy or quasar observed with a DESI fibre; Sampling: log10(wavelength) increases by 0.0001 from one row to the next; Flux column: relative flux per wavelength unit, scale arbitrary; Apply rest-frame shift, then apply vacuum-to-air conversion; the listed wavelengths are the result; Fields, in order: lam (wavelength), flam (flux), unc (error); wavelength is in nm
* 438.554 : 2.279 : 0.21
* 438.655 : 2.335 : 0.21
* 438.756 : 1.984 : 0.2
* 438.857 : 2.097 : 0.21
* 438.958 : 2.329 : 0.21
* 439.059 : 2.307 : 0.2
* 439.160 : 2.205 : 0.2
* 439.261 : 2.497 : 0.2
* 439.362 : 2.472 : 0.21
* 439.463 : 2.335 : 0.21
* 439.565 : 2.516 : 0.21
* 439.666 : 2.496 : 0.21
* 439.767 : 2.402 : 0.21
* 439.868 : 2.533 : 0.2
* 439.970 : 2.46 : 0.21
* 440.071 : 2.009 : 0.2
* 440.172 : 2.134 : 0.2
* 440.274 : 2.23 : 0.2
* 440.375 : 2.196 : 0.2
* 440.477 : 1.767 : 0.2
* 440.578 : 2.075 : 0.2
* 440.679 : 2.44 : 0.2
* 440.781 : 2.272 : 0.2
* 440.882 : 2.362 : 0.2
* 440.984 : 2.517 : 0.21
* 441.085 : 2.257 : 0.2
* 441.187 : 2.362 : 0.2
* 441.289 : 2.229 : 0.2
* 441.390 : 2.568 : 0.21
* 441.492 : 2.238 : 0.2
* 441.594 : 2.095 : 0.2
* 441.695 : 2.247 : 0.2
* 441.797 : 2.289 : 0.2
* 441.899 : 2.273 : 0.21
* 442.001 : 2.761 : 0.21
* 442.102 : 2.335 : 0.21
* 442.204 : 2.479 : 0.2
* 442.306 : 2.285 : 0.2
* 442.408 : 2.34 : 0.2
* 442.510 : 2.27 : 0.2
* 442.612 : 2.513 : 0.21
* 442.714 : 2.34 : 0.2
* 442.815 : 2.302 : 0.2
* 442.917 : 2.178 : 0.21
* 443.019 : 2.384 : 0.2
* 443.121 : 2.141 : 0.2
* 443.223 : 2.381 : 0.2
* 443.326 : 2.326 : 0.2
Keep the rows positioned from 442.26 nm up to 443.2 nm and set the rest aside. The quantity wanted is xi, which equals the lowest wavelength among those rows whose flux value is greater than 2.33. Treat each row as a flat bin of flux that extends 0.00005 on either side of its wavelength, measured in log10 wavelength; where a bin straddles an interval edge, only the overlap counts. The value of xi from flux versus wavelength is 442.408 nm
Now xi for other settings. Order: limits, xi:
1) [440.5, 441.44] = 440.679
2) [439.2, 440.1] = 439.261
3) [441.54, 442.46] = 442.001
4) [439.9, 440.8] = 439.970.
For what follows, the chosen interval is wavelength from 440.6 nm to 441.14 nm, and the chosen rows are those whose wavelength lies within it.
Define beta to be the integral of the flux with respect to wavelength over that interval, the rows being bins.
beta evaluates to 1.3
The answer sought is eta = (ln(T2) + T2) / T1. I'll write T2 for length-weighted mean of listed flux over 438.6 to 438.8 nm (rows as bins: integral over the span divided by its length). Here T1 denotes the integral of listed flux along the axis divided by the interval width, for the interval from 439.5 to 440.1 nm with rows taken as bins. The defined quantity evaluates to 1.22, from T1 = 2.41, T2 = 2.17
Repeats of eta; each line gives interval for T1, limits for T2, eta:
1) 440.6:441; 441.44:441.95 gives 1.28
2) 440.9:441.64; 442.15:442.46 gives 1.39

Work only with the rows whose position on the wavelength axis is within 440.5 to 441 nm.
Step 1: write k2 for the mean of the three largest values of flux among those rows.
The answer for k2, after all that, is 2.44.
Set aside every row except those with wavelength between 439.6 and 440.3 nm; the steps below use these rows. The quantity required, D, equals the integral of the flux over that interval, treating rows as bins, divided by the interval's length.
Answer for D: 2.33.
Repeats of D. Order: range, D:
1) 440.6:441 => 2.36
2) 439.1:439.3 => 2.34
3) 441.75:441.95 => 2.28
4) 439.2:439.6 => 2.44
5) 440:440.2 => 2.11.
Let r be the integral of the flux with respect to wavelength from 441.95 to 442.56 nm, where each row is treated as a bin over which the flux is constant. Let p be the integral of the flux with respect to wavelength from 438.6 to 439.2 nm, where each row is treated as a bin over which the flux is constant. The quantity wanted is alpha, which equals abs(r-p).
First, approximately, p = 1.33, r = 1.47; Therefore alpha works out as 0.14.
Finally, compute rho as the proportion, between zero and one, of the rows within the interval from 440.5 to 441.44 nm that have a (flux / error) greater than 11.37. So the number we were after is 0.6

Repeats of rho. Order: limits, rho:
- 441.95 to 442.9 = 0.8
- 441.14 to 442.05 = 0.4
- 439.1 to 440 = 0.8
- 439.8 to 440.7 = 0.3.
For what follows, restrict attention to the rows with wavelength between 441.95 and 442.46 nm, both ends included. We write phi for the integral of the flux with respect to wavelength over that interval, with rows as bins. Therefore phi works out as 1.24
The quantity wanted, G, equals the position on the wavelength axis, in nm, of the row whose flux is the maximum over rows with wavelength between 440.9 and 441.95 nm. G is 441.390 nm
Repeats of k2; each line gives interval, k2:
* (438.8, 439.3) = 2.38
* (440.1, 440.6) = 2.19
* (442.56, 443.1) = 2.41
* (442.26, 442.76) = 2.40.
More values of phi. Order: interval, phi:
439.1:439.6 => 1.20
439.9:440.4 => 1.11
